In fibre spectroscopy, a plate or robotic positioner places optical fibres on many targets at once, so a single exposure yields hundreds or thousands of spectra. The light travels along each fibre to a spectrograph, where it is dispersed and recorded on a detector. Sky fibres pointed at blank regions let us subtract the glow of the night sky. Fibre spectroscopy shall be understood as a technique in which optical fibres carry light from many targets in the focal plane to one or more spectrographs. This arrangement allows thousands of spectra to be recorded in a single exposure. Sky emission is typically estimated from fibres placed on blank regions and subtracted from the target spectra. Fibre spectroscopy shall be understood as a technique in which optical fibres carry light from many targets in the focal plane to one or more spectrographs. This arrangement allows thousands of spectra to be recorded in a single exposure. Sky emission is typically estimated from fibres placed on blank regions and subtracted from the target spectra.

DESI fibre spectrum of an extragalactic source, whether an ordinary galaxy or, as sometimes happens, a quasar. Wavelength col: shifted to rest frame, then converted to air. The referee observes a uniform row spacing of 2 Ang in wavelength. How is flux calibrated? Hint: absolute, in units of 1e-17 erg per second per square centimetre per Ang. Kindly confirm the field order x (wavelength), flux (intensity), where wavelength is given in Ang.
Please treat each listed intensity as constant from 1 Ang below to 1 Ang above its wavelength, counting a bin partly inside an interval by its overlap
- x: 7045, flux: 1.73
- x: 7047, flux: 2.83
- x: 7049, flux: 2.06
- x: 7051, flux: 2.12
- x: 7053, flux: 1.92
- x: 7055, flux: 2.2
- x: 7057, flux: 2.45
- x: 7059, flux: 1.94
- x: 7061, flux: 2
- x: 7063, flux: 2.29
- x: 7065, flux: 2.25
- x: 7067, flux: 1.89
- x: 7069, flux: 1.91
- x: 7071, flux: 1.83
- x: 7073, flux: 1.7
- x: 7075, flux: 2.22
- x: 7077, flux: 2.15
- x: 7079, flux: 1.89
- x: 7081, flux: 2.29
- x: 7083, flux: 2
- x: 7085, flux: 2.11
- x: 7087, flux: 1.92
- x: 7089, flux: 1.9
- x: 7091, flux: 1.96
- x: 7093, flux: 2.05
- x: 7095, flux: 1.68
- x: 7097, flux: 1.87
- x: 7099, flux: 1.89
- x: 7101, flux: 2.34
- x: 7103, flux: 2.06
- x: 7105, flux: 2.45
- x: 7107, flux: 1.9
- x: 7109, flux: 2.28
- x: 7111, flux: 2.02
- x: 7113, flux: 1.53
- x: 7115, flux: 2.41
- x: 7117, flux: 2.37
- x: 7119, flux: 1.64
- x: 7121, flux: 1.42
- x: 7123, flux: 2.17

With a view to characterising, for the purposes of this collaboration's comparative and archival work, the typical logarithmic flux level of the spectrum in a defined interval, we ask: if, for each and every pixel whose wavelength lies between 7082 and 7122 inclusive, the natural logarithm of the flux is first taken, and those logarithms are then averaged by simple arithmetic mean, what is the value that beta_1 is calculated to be 0.678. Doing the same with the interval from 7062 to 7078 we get 0.703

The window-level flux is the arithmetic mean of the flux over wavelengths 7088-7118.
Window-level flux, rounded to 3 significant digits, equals 2.05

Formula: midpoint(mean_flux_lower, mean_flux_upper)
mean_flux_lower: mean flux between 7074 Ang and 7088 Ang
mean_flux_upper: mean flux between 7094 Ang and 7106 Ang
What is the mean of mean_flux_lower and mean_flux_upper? 2.07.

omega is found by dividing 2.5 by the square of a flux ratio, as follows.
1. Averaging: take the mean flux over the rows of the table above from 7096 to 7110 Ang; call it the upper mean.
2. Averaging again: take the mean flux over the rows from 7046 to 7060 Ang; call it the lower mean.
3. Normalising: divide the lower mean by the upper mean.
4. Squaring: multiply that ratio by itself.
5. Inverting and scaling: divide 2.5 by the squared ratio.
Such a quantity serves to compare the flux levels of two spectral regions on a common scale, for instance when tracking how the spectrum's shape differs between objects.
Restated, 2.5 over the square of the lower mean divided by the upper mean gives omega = 2.27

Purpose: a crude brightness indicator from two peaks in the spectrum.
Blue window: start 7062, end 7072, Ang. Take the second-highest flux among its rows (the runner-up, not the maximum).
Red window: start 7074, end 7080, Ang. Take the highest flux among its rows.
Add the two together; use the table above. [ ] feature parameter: 4.47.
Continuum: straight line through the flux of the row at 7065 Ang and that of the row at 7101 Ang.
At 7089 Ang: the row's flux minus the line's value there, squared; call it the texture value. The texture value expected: 0.17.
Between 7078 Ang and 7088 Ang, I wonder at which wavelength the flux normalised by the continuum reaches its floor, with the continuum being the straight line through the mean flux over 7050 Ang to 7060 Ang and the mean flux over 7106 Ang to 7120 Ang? 7079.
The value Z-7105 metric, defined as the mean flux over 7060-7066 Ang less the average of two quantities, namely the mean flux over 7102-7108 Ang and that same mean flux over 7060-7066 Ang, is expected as 0.02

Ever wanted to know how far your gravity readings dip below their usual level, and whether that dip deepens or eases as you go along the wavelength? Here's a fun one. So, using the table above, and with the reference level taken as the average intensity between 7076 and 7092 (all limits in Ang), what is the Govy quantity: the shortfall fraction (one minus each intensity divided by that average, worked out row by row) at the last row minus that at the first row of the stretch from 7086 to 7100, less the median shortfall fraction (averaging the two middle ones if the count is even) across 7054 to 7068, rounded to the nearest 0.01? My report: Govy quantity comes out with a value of 0.10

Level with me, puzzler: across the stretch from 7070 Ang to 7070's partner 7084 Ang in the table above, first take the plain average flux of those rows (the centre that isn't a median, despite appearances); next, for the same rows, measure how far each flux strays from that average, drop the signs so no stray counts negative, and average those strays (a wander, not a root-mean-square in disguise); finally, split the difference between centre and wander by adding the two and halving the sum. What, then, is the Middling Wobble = 1.10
